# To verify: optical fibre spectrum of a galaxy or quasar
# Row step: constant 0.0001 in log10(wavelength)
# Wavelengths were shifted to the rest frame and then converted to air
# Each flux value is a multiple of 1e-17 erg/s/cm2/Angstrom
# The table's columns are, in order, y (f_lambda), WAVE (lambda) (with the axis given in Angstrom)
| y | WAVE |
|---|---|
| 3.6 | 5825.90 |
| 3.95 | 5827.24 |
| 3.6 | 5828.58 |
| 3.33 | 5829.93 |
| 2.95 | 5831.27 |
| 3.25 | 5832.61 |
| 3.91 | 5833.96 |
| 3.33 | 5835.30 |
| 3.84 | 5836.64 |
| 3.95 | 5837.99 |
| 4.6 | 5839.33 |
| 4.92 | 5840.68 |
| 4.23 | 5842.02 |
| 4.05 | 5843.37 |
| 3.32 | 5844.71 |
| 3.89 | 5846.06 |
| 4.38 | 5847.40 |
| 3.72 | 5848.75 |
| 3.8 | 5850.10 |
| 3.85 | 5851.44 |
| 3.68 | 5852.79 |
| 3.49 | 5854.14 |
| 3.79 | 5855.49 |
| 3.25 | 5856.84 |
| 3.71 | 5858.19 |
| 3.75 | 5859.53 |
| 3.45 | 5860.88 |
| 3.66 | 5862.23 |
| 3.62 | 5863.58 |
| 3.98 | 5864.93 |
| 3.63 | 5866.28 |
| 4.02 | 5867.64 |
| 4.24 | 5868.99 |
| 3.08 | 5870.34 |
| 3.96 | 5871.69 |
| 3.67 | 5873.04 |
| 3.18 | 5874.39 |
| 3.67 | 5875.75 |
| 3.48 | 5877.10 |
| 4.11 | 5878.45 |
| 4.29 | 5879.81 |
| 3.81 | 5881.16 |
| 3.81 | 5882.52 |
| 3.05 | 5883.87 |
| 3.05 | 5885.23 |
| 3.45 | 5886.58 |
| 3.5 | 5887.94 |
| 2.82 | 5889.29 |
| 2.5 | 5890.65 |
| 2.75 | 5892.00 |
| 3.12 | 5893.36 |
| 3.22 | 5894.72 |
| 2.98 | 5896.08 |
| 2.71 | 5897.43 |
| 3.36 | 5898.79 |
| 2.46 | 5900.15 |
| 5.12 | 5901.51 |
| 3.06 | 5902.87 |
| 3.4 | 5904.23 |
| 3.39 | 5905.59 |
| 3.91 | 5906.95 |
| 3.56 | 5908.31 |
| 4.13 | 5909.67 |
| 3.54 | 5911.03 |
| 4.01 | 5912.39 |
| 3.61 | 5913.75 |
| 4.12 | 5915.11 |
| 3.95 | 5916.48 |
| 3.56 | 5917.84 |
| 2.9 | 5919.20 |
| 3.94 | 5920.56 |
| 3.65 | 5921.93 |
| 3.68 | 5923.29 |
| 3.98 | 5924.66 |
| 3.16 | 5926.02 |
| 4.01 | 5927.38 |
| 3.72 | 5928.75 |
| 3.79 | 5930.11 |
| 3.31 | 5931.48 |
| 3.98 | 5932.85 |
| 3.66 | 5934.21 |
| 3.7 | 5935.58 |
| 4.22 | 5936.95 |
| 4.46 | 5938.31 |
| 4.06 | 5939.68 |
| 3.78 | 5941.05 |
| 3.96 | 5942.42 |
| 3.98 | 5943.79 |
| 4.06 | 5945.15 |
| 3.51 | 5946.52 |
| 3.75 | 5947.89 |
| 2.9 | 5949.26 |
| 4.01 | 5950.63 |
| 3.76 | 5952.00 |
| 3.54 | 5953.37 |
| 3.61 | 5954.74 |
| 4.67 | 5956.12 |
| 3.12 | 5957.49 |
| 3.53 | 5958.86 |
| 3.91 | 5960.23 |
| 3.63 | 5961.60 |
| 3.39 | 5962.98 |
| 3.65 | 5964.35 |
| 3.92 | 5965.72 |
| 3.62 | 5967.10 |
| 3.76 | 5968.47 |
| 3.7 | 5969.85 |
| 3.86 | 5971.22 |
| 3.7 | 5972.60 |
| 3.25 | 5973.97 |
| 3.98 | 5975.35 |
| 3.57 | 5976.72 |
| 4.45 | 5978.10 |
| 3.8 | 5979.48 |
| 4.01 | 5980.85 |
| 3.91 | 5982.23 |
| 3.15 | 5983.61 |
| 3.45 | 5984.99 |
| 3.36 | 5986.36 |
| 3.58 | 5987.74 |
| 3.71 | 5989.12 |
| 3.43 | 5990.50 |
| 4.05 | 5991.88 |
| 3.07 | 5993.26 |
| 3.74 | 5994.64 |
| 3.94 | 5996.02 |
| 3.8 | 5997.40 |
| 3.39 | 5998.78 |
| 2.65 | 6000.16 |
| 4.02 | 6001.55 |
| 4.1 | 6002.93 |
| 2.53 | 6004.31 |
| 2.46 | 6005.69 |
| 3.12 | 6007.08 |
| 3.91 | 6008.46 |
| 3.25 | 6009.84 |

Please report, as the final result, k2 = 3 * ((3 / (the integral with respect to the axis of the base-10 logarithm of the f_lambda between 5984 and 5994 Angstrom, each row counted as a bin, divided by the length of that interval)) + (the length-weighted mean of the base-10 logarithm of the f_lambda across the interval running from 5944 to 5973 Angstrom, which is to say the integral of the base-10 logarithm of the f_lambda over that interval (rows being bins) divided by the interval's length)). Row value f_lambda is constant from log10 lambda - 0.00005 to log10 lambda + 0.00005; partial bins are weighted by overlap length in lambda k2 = 18.24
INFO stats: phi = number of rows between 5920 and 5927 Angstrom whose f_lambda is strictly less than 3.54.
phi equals 1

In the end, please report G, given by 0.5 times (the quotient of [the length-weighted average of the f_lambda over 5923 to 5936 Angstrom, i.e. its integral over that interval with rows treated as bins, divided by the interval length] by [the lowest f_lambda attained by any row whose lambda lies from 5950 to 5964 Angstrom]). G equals 0.59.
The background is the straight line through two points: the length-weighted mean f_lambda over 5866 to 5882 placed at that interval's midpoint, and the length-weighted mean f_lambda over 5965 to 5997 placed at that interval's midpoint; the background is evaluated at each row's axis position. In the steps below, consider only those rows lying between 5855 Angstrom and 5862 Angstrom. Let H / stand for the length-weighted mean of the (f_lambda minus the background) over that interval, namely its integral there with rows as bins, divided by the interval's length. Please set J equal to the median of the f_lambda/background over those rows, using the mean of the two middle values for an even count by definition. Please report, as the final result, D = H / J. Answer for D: -0.19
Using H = -0.18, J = 0.98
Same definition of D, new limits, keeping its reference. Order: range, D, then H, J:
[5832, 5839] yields -0.08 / -0.08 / 1.01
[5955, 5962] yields 0.06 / 0.06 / 0.98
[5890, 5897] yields -1.06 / -0.84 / 0.79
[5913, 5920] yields -0.10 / -0.10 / 0.97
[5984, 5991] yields -0.21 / -0.20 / 0.93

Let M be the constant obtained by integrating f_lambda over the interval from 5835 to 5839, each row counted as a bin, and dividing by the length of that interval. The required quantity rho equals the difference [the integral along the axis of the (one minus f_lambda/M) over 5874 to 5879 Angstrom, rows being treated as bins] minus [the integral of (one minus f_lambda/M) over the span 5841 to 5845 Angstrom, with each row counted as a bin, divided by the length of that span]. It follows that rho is 0.31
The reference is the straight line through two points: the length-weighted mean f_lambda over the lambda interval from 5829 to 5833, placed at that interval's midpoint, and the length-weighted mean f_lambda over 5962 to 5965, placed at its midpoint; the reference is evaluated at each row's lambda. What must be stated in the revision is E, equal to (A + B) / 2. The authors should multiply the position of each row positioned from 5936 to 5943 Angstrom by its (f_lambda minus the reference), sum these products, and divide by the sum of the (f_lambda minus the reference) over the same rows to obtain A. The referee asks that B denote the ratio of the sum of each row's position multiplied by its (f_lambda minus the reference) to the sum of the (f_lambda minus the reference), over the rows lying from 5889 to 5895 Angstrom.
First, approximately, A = 5939.1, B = 5891.2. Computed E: 5915.2 Angstrom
